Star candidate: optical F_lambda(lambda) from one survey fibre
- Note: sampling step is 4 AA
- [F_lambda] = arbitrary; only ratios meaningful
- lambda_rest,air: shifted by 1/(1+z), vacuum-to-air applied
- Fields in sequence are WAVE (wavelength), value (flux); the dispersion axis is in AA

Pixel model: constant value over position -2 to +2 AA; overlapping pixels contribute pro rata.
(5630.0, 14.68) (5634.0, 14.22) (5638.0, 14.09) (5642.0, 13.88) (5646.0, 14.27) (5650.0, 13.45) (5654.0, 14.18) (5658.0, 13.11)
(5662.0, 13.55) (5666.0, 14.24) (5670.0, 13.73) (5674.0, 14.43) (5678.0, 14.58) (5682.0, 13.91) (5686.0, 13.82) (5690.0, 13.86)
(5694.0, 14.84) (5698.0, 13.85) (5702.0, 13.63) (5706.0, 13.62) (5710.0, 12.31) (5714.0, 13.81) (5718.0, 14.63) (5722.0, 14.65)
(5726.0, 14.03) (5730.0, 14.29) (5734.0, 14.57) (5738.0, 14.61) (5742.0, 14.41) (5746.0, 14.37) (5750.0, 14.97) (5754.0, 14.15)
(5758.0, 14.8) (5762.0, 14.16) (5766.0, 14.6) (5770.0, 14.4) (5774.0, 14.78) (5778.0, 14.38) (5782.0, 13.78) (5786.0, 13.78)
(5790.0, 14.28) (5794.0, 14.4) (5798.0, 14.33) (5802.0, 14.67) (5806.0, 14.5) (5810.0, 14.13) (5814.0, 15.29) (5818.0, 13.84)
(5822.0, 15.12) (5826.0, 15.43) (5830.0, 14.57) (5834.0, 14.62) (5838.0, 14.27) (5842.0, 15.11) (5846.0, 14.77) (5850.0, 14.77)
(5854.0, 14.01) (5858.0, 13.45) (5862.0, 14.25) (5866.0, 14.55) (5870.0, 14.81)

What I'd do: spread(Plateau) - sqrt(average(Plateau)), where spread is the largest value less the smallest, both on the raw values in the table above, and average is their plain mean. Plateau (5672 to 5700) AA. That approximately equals -2.75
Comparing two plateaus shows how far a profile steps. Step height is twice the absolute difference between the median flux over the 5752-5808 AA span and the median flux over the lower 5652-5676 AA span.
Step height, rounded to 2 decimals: 0.87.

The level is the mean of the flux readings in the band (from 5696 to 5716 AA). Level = 13.4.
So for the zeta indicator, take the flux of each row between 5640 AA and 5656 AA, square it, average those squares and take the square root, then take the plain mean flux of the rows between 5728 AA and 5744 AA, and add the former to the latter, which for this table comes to 28.4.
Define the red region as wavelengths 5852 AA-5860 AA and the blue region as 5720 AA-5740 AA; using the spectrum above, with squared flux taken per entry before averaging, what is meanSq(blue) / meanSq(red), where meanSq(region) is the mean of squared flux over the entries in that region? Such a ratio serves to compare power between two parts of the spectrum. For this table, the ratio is 1.10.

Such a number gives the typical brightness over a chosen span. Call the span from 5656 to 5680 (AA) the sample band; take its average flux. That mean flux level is 13.9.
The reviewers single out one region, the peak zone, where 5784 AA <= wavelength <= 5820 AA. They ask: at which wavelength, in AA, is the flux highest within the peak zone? 5814.0 AA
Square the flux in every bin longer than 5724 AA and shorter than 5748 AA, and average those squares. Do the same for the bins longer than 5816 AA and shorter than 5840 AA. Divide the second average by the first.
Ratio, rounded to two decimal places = 1.04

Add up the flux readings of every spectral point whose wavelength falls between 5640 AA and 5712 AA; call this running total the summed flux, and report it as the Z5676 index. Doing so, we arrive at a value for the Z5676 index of 249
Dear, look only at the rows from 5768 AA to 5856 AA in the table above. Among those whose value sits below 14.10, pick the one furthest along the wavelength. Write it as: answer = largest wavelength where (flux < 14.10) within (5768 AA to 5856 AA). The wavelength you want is 5854.0 AA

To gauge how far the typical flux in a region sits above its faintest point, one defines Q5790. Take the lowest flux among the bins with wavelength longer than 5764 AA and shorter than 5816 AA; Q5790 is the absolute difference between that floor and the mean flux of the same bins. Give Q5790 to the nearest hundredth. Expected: 0.63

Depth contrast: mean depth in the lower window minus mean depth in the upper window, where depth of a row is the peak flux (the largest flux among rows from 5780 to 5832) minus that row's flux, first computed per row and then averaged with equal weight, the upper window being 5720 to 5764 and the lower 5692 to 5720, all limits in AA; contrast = 0.6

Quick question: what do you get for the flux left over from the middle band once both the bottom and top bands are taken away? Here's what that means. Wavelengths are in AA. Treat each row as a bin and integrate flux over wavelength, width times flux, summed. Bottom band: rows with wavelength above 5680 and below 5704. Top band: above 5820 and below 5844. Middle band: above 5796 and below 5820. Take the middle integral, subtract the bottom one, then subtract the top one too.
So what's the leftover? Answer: -345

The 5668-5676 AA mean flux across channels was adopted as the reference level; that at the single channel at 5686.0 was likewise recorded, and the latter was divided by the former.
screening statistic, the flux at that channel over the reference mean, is 0.98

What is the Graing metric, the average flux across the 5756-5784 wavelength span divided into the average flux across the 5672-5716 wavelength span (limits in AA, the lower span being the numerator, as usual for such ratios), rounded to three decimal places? 0.963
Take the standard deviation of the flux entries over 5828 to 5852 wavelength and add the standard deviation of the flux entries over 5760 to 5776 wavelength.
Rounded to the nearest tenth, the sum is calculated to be 0.5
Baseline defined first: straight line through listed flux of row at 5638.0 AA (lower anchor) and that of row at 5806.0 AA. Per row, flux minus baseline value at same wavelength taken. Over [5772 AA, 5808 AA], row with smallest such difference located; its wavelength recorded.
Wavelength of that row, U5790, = 5786.0 AA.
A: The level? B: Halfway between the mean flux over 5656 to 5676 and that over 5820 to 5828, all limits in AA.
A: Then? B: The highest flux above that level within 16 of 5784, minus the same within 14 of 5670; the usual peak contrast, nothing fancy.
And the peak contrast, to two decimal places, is 0.20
